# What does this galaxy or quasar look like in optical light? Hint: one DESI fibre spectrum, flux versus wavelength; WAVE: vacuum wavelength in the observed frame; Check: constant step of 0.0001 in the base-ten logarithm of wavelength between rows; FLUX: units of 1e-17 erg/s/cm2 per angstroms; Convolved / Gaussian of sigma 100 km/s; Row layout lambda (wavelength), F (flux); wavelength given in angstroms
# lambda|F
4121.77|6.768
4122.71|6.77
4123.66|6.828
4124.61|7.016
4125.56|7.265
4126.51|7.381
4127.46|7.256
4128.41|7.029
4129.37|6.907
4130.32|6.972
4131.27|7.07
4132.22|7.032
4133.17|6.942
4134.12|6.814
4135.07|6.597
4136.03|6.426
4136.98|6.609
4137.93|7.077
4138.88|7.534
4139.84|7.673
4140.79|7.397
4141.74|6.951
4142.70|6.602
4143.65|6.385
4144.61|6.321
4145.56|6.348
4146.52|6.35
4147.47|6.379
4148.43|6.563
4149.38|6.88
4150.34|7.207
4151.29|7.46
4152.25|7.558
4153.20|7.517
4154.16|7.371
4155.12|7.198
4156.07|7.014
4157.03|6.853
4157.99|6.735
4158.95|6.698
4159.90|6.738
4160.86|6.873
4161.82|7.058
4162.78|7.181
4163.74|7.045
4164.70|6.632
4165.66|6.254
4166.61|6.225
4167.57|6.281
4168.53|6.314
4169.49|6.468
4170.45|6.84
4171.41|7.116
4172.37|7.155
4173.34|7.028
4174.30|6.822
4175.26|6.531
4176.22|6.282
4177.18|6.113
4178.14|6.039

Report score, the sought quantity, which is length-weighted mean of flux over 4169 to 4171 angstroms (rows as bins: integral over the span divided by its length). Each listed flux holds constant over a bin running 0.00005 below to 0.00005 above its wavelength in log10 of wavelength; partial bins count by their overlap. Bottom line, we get 6.7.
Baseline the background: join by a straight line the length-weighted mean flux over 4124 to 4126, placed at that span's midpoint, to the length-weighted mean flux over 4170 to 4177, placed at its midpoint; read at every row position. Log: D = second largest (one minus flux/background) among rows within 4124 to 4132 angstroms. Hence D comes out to 0.015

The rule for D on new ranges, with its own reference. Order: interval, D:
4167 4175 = 0.075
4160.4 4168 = 0.086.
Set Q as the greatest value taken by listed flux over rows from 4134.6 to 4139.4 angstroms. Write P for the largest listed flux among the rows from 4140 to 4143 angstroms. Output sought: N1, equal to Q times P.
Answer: 55.7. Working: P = 7.397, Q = 7.534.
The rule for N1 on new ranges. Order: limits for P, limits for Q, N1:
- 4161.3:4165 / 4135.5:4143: 55.1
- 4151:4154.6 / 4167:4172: 53.8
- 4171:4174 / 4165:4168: 44.9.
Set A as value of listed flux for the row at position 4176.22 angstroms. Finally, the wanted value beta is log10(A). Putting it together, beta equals 0.798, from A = 6.282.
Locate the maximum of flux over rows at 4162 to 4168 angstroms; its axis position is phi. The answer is 4162.78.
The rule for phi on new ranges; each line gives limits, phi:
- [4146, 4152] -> 4151.29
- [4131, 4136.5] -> 4131.27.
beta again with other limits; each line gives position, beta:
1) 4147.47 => 0.805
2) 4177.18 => 0.786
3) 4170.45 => 0.835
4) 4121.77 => 0.830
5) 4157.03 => 0.836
